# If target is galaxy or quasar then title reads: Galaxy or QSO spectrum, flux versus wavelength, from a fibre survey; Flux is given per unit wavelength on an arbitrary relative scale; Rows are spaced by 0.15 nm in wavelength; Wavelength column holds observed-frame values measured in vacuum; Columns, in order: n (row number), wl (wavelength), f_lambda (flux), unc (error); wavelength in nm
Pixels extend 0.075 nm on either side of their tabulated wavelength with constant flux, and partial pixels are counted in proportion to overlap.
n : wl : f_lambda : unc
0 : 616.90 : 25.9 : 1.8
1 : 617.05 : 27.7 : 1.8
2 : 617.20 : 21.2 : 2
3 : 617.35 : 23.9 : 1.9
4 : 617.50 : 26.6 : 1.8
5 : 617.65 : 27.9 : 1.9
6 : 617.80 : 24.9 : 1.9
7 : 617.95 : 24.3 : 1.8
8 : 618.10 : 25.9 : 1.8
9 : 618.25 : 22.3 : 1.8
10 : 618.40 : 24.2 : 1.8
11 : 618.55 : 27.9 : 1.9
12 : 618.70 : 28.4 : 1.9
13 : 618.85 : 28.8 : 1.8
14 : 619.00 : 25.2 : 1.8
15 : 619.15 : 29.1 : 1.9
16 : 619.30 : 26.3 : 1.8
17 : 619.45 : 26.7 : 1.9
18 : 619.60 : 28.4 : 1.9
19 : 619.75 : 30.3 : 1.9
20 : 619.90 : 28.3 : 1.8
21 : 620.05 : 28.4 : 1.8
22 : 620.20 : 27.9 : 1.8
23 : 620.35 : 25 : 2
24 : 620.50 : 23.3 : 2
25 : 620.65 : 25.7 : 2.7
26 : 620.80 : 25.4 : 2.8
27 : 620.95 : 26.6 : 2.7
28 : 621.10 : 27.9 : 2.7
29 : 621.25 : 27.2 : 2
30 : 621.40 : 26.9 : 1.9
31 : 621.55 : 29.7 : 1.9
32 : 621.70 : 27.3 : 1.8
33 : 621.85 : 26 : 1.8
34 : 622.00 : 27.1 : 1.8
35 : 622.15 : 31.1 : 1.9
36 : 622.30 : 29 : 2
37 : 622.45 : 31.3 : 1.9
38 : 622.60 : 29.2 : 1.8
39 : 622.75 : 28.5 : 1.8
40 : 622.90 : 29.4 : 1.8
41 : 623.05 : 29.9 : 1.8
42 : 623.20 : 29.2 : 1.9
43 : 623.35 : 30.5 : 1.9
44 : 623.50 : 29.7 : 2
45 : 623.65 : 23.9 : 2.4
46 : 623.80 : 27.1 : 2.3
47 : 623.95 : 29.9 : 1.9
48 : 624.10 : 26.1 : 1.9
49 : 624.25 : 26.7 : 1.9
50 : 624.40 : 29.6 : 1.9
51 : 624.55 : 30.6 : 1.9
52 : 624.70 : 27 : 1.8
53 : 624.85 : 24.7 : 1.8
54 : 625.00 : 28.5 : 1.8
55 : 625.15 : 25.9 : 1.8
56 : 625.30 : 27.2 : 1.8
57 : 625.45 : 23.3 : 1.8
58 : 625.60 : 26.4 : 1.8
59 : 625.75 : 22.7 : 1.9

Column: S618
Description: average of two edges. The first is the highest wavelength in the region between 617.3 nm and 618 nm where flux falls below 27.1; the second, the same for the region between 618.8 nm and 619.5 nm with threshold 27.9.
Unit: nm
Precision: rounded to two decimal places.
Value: 618.70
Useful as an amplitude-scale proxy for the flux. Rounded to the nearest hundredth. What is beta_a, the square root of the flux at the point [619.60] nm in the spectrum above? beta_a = 5.33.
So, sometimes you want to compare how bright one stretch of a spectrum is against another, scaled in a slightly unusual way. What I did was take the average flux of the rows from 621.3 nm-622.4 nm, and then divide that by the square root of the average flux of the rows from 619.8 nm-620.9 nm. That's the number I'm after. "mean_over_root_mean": 5.49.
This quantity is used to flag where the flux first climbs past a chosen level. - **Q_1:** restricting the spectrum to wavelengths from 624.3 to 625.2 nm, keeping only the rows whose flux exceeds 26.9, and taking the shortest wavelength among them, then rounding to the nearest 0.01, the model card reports 624.40 nm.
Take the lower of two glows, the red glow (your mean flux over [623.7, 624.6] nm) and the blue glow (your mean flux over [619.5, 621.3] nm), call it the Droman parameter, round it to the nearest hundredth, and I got 27.03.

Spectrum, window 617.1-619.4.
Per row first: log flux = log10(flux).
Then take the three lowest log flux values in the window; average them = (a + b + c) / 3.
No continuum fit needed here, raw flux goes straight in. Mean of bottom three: 1.351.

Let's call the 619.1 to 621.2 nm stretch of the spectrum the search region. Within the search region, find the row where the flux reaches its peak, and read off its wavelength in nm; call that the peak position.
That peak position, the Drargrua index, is 619.75 nm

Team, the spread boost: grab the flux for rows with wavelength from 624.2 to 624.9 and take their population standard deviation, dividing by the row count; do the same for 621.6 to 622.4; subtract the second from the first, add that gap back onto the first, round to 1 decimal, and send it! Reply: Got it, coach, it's 2.5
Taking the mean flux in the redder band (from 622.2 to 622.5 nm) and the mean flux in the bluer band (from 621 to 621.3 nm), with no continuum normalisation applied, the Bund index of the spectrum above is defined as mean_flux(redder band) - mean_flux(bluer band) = 2.6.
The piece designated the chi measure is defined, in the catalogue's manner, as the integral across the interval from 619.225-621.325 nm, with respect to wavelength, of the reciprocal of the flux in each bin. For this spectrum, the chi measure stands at 0.078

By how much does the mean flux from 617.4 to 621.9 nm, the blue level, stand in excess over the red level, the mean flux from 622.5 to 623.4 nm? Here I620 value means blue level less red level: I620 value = -2.7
